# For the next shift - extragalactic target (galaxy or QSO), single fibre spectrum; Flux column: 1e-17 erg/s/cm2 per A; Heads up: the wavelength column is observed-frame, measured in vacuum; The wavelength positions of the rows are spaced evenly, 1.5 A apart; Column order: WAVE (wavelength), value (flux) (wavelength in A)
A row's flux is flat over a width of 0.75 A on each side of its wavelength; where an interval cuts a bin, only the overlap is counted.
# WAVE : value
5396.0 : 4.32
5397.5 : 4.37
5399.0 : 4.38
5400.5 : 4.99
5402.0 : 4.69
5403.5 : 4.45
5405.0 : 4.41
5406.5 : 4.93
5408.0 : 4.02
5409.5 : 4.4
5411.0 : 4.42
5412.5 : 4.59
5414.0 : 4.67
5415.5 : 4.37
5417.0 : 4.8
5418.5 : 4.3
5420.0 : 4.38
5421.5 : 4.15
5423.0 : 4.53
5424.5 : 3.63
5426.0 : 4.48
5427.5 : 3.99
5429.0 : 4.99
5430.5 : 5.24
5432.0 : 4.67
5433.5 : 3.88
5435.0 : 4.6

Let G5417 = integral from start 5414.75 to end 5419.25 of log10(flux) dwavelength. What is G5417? 2.93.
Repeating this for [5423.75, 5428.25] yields 2.72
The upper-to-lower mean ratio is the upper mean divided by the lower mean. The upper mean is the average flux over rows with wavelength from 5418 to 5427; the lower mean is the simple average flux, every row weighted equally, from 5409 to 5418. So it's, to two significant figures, 0.93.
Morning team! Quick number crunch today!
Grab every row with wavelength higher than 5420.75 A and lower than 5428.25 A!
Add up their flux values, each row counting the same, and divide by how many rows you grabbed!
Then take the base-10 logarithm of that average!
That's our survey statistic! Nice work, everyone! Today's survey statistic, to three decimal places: 0.619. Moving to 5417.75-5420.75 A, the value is 0.637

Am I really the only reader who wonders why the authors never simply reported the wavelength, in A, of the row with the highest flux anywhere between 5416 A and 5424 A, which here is 5417.0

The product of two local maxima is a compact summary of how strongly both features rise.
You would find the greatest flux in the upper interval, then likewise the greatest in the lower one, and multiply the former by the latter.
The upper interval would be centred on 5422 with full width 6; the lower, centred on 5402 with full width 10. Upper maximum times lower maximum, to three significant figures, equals 22.6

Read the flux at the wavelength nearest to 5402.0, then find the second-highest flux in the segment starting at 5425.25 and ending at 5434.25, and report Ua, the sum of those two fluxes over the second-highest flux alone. 1.94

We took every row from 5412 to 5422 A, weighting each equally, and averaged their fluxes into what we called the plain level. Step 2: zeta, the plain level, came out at 4.47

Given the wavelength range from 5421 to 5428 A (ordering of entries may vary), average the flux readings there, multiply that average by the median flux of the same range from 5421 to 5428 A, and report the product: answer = 17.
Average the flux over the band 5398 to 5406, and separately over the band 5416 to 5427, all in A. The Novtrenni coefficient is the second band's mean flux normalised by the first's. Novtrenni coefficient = 0.94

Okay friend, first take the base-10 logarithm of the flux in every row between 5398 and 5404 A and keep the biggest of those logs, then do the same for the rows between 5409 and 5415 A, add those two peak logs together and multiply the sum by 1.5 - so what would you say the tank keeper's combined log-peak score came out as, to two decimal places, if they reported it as 2.05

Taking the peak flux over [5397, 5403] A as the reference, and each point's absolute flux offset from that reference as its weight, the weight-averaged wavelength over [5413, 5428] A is 5422.0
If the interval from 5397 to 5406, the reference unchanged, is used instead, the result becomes 5401.2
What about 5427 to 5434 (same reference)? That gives 5430.8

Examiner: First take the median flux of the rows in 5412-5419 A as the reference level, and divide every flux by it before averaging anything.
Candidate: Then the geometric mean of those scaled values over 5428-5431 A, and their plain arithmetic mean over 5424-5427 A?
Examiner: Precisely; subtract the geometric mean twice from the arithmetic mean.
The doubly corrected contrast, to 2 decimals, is -1.34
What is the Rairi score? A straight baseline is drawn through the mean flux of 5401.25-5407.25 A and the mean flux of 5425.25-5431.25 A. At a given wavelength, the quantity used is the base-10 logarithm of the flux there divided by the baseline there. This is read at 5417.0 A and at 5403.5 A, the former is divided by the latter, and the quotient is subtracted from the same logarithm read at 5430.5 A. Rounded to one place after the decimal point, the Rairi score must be 0.9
